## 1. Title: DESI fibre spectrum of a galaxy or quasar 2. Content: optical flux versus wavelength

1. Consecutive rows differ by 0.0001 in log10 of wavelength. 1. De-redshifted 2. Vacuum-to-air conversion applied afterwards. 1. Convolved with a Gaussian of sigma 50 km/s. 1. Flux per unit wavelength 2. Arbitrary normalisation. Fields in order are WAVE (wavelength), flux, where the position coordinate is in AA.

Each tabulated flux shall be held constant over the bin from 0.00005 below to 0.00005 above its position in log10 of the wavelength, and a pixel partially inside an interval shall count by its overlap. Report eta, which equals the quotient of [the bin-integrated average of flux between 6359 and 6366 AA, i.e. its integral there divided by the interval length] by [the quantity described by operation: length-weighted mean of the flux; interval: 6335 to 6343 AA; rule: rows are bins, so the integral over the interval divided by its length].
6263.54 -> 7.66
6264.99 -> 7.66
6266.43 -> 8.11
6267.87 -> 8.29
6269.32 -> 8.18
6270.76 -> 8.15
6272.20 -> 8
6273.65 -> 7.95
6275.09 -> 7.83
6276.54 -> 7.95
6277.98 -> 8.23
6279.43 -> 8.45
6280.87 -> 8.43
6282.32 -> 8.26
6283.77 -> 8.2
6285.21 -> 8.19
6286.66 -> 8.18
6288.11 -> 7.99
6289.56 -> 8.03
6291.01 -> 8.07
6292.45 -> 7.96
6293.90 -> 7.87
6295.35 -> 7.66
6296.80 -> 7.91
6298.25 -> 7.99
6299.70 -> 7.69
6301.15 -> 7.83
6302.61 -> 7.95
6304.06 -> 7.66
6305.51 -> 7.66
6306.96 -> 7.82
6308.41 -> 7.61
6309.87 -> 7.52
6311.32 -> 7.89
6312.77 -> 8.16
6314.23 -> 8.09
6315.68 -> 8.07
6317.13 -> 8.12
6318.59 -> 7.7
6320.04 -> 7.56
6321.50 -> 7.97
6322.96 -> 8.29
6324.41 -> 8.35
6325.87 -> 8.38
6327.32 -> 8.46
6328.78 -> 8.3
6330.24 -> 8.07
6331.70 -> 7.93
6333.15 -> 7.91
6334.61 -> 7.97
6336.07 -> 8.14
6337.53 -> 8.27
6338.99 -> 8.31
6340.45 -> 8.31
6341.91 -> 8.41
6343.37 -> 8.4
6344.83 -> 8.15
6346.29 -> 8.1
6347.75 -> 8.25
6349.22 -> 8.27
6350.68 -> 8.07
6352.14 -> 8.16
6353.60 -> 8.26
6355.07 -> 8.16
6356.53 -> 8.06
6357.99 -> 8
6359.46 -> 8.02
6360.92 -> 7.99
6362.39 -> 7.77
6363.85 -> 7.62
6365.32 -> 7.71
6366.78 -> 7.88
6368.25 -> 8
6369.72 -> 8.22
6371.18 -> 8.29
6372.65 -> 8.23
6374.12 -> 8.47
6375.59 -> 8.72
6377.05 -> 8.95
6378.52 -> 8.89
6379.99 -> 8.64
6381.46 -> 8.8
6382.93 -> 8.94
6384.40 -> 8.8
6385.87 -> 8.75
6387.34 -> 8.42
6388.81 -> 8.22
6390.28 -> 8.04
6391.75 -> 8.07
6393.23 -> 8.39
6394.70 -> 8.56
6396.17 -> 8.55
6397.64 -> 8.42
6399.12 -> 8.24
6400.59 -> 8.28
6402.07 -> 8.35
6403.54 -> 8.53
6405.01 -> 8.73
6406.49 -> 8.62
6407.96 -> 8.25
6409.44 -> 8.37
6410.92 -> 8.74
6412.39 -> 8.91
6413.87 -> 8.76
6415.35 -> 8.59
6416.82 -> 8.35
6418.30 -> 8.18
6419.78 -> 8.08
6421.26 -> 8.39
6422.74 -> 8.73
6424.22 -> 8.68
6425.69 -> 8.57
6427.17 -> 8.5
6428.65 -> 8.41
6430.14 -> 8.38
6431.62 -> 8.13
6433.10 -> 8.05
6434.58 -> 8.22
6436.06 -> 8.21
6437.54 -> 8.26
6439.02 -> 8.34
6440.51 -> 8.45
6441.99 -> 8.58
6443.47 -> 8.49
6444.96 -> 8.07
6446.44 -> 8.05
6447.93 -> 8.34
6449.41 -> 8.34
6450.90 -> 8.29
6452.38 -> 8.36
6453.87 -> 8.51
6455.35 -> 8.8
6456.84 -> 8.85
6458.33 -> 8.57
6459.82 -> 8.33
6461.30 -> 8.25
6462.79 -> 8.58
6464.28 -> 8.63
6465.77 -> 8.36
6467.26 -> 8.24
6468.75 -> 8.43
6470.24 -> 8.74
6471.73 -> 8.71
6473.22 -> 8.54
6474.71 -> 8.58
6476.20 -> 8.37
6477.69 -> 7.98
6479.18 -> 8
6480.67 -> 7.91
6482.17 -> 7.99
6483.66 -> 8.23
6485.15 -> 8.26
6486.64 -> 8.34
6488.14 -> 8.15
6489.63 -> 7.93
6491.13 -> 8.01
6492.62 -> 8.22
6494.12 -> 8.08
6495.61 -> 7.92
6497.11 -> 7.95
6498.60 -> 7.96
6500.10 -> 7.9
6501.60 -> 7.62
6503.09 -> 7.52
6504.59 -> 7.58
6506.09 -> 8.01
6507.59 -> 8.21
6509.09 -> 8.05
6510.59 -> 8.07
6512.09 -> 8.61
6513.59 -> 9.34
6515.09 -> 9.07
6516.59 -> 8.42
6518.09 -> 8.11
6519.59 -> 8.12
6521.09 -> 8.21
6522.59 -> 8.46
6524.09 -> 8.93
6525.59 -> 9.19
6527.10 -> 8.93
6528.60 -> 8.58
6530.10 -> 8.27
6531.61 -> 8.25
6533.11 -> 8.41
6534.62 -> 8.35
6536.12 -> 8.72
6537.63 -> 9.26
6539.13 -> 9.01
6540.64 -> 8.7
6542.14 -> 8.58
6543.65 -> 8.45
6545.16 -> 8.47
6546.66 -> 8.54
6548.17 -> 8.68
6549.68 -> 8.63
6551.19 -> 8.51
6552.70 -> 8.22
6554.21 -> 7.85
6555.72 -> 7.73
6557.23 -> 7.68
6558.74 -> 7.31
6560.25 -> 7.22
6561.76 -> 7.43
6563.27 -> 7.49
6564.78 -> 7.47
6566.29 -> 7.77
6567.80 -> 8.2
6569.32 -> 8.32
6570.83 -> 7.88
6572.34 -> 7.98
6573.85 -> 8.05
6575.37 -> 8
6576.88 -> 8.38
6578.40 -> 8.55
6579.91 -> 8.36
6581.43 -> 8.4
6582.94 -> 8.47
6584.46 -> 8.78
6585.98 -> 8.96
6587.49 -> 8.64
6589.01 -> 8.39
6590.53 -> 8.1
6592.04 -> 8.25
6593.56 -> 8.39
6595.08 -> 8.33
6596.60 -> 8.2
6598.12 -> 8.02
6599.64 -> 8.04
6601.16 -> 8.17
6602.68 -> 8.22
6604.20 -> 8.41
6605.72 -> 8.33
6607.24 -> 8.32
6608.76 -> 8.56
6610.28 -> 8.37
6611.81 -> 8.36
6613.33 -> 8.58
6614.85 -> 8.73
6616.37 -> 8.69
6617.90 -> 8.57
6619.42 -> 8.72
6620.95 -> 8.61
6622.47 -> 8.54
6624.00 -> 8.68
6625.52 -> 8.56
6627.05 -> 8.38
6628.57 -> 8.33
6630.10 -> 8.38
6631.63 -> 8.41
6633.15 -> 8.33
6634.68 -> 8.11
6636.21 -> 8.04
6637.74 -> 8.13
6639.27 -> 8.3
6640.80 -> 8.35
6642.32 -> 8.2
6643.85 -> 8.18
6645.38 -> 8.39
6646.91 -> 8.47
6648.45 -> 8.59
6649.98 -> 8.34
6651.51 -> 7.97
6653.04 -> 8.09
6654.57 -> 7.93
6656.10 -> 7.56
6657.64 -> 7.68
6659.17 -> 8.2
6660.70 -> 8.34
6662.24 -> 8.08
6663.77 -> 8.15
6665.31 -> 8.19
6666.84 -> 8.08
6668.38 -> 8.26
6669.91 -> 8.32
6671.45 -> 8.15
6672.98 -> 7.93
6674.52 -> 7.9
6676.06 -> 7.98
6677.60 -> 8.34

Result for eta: 0.94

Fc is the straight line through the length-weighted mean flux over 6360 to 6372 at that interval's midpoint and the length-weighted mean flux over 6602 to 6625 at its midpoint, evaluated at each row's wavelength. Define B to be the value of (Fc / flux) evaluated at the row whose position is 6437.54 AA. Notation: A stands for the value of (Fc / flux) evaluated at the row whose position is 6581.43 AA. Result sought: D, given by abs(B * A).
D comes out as 0.99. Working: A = 1.00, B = 0.98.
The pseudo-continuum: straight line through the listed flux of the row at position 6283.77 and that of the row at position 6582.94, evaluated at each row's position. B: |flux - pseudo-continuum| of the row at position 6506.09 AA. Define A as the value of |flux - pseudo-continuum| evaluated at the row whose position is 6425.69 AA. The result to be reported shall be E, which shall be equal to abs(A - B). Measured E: 0.15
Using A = 0.24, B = 0.39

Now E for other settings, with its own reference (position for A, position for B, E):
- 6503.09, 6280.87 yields 0.65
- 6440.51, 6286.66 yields 0.09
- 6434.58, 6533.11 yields 0.10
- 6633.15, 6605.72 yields 0.02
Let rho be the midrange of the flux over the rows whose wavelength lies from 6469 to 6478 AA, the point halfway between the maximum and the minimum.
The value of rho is 8.36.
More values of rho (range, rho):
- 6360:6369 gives 7.81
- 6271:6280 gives 8.14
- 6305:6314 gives 7.84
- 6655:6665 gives 7.95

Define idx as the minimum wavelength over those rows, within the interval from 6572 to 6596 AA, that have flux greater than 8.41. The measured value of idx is 6578.40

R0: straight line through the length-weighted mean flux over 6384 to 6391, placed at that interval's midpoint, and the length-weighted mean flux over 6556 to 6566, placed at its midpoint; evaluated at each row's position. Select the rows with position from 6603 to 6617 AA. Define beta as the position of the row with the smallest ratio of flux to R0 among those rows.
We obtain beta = 6607.24 AA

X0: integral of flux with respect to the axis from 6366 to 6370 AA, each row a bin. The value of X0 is 32.0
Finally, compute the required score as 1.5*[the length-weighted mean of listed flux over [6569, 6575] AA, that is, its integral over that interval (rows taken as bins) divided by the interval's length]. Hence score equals 12.1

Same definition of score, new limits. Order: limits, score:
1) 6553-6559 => 11.6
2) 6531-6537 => 12.7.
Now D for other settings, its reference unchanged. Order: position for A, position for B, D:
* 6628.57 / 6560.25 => 1.19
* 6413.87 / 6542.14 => 0.89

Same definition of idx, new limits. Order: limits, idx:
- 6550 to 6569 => 6551.19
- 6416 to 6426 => 6422.74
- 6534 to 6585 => 6536.12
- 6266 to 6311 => 6279.43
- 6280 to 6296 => 6280.87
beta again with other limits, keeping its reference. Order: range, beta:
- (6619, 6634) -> 6628.57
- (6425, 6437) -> 6433.10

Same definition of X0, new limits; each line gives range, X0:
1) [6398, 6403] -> 41.5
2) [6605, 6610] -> 42.0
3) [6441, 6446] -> 41.9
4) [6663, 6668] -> 40.7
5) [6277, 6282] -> 41.7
